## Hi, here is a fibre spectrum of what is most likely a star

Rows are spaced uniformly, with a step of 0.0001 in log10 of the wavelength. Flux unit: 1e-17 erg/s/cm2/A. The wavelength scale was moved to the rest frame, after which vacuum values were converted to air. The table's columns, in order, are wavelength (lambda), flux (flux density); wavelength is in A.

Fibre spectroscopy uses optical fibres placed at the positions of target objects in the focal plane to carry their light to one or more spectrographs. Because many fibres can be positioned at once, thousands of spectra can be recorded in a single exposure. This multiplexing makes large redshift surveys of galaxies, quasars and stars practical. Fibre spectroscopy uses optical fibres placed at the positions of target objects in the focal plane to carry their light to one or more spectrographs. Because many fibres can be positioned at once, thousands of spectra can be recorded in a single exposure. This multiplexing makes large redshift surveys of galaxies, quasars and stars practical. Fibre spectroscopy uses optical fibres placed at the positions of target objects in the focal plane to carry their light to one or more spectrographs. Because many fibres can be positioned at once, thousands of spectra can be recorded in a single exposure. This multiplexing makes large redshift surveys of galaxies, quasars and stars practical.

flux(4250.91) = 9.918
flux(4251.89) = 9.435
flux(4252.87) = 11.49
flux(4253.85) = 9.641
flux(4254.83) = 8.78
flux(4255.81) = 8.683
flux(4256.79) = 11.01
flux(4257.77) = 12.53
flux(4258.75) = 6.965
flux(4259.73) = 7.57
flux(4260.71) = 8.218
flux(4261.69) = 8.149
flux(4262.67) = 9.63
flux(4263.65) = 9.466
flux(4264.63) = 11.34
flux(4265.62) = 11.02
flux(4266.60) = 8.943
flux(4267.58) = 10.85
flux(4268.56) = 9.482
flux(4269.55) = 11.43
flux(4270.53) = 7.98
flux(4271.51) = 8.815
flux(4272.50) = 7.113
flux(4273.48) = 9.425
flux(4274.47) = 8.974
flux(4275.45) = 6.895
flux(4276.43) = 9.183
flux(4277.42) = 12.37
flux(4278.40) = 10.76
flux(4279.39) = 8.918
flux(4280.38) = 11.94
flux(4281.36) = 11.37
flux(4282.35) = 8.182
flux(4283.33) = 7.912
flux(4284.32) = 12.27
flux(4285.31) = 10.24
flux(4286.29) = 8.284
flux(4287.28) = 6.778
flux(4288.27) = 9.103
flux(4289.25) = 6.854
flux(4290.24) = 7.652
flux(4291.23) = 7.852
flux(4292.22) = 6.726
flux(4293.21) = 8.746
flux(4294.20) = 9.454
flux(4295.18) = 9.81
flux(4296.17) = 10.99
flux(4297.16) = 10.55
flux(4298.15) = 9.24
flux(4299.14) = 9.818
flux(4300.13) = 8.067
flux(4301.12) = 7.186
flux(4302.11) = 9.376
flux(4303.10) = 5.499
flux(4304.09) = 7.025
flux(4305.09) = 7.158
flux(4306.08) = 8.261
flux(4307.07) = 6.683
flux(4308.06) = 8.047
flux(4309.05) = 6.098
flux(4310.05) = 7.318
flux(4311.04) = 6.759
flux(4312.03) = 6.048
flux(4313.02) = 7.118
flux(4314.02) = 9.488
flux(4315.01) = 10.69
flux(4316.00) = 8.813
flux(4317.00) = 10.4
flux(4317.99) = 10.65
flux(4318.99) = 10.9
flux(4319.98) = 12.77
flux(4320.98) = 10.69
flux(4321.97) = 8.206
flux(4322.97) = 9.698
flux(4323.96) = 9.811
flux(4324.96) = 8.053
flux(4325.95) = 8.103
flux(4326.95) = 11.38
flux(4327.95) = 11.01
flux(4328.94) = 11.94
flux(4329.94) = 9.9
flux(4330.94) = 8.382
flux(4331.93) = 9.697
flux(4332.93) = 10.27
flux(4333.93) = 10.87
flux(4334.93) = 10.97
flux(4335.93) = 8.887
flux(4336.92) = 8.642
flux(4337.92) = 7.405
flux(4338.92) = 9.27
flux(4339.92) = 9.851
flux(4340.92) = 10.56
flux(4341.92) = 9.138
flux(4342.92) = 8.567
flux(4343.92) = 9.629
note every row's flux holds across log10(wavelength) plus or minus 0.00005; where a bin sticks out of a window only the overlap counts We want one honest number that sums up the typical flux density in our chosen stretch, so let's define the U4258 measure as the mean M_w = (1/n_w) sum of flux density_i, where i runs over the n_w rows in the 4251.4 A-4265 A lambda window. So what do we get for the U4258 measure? 9.5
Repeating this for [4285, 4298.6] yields 8.7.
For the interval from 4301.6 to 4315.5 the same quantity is 7.5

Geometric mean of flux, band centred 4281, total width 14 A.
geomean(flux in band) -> 9.4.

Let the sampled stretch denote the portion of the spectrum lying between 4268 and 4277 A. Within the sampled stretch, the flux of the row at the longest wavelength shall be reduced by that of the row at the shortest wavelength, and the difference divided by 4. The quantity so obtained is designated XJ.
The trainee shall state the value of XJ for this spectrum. -0.1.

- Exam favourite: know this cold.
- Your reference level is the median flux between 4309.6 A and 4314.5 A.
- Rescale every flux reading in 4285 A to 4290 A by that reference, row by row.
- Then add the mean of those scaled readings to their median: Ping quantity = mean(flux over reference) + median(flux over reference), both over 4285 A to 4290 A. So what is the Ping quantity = 2.3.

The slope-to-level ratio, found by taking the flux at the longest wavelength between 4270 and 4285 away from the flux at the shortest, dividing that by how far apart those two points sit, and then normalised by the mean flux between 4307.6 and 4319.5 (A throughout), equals 0.036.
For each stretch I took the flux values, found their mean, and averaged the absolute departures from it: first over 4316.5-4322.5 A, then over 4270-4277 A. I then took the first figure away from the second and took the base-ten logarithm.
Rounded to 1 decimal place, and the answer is -3.3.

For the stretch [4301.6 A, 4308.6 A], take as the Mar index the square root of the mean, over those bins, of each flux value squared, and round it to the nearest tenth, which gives 7.5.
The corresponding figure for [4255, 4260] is 9.6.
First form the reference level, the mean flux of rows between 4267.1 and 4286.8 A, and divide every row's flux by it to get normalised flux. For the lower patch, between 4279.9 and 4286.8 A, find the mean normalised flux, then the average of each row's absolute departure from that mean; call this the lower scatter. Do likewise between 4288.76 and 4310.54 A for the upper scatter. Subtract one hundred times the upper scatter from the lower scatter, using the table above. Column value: -12.4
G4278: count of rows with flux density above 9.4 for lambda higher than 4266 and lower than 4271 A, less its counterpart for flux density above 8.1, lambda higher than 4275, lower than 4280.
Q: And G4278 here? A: -1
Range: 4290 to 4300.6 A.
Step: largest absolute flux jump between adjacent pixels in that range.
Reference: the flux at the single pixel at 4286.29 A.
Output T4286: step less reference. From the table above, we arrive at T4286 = -6.3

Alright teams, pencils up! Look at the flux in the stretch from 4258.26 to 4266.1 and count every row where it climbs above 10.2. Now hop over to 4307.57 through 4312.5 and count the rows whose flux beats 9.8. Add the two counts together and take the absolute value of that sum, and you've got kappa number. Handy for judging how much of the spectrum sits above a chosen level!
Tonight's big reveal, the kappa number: 2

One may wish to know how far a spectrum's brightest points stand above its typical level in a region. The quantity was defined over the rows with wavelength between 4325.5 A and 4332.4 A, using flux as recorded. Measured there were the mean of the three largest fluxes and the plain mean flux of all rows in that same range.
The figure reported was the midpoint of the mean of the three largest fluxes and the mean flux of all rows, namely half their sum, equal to 10.8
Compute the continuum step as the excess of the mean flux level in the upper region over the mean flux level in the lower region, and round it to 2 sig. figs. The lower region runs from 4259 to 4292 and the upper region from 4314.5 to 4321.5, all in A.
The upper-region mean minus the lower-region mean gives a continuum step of 1.5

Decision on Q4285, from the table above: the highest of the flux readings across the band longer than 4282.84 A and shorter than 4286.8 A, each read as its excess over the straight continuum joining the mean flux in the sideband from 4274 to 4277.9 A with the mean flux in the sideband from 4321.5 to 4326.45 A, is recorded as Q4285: 3.0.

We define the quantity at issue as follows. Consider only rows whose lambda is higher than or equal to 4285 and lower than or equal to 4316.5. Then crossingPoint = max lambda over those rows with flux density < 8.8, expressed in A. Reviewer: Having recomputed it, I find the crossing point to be 4313.02 A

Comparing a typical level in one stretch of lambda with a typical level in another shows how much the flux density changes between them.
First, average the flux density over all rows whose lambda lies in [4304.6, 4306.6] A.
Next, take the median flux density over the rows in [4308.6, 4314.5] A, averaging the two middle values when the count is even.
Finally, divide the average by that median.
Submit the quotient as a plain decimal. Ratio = 1.11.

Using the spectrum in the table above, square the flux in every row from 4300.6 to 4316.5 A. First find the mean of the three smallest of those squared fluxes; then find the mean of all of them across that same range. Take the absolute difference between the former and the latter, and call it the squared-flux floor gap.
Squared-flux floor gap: 24.9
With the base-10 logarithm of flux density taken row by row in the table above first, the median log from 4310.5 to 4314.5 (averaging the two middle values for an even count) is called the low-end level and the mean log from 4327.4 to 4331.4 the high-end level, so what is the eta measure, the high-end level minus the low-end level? 0.17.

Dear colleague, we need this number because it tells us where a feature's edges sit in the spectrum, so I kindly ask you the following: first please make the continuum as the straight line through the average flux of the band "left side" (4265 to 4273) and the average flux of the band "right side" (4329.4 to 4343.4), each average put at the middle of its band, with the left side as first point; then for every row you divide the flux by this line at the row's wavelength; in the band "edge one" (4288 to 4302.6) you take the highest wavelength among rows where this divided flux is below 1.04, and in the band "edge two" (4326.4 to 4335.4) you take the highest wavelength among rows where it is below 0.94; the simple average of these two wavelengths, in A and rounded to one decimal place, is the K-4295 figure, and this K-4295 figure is 4316.5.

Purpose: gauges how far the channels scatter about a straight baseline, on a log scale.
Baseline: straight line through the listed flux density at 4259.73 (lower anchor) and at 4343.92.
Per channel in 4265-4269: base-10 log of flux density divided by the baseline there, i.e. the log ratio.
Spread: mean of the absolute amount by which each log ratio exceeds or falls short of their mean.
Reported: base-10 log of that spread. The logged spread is -1.4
